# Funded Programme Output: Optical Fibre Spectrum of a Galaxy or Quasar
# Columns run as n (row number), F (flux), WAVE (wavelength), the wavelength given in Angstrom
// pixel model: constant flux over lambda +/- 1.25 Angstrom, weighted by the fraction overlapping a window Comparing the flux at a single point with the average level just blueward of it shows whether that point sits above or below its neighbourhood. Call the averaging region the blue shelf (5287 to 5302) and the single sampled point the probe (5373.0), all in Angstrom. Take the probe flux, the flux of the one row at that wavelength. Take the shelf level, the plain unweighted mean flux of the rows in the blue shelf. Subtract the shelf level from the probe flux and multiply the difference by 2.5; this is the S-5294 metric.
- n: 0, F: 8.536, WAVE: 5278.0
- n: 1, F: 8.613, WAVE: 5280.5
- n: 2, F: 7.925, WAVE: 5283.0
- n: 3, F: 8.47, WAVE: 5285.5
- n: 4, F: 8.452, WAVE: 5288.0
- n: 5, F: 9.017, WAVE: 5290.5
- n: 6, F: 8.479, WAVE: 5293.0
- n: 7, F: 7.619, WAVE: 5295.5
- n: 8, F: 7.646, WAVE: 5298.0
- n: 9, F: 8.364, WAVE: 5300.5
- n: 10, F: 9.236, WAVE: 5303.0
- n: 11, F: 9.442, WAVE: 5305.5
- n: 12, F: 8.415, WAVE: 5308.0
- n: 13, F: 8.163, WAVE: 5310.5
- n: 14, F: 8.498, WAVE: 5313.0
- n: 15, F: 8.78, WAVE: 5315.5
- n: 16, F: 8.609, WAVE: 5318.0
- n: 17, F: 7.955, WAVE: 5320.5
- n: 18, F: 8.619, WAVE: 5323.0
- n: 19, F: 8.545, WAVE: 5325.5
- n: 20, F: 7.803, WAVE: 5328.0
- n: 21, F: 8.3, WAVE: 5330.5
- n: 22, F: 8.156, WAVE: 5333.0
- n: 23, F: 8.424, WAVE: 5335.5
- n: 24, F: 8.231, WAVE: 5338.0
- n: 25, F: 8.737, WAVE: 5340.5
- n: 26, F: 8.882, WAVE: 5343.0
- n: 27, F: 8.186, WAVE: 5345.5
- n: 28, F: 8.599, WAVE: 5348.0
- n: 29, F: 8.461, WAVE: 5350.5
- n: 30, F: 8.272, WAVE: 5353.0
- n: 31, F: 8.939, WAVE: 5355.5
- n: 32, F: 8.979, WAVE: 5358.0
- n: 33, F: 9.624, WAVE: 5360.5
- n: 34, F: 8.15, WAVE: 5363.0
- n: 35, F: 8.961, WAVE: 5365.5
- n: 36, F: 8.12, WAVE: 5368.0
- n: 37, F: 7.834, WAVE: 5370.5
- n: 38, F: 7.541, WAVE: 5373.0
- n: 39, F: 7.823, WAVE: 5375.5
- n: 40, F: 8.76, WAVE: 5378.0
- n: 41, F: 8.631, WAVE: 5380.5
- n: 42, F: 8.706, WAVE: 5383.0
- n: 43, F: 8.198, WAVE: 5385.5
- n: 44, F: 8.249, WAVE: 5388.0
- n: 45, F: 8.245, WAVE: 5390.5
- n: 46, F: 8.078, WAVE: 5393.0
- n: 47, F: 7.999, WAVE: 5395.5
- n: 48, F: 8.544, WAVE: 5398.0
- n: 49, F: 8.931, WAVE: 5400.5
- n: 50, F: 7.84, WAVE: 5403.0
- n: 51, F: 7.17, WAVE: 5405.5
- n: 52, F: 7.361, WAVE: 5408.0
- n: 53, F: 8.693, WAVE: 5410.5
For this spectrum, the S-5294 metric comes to -1.8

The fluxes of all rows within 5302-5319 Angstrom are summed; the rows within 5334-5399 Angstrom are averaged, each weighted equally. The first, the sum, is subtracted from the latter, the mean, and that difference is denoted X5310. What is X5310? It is -53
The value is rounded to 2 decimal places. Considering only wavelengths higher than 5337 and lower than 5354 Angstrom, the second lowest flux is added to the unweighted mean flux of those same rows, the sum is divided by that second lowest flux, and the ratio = 2.03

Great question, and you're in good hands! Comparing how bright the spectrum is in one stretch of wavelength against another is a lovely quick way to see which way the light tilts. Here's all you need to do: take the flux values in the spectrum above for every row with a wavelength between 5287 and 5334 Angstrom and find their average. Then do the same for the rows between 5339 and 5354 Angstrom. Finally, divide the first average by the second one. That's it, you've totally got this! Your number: 0.99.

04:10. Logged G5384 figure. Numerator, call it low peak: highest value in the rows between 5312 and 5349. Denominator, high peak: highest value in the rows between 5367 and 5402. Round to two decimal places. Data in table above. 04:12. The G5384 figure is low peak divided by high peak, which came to 0.99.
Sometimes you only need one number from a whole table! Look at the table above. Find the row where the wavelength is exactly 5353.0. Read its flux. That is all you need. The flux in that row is 8.272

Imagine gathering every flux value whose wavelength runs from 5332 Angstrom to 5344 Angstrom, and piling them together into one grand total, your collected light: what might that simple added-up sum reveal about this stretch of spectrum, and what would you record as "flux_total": 42.4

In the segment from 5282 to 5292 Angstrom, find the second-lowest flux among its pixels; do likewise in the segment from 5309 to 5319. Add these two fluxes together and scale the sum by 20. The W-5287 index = 339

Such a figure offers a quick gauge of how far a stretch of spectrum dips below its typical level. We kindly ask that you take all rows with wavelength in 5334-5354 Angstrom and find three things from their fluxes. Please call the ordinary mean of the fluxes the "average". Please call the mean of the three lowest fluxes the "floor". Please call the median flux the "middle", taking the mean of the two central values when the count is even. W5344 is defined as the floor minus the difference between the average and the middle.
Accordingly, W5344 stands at 8.20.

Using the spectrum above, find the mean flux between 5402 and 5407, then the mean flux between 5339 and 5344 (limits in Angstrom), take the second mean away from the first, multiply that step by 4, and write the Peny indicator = -5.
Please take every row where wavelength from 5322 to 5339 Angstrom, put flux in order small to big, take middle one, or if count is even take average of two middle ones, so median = 8.30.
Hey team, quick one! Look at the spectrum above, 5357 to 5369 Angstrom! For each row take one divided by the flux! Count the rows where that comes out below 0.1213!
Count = 3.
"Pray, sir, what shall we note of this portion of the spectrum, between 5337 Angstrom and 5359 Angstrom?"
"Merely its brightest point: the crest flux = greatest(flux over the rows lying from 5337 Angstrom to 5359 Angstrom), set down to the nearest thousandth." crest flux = 8.979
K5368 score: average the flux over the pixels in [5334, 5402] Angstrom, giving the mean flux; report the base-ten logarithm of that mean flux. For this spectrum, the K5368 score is 0.927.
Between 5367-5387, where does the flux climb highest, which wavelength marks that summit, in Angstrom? 5378.0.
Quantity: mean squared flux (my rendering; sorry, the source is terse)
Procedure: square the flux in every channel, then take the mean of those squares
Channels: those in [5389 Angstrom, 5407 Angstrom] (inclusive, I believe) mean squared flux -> 66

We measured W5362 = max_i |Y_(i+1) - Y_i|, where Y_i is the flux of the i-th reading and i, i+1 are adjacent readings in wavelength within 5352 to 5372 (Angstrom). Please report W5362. 1.5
